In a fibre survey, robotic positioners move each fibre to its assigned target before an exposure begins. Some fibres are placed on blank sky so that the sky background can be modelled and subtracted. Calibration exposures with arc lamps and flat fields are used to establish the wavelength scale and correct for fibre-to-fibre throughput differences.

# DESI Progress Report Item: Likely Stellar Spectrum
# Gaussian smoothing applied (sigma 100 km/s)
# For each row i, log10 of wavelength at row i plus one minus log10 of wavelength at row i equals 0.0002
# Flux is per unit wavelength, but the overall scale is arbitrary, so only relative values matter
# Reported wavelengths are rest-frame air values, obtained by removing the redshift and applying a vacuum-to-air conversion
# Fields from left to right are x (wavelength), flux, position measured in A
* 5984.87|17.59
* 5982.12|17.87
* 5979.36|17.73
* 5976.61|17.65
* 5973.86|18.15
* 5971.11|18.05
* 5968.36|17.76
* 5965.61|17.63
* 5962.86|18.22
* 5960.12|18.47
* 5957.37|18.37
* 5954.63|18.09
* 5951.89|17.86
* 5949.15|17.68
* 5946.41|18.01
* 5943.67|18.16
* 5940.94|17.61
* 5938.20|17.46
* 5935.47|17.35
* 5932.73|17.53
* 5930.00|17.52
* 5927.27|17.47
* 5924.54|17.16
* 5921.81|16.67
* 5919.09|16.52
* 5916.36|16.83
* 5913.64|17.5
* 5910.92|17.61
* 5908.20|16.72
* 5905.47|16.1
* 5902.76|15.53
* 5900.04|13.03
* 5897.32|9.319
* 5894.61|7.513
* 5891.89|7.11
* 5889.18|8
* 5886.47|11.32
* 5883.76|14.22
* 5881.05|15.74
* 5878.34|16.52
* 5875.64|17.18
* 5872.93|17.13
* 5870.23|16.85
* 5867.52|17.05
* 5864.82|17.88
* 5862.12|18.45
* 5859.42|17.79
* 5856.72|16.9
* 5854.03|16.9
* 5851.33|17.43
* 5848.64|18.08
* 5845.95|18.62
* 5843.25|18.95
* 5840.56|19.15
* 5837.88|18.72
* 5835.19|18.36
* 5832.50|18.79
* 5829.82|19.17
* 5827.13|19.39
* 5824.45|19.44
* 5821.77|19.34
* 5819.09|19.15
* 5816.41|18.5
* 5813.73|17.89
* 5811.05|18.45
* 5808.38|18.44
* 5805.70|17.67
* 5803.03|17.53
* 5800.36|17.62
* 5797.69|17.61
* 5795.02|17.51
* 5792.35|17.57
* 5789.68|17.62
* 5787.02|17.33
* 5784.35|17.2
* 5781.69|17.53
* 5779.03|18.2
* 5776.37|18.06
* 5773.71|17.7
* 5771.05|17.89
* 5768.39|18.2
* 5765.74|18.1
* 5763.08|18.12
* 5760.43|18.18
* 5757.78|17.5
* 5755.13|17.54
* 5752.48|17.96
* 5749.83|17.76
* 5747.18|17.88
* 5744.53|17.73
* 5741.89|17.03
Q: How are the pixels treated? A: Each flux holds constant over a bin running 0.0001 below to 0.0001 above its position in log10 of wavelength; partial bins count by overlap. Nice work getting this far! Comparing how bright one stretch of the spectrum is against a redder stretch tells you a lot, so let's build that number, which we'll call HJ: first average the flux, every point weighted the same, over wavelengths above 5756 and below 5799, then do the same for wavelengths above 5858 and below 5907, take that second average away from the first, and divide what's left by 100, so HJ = 0.035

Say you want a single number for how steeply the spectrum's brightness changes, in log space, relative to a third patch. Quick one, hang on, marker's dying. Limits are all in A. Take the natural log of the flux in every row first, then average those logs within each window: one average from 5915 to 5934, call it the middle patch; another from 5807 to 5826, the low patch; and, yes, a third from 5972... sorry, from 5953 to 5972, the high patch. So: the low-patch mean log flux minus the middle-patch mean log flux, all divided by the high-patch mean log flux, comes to 0.03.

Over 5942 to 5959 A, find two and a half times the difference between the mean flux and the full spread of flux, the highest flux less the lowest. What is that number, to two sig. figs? 43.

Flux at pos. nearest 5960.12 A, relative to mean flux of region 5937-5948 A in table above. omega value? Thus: 1.04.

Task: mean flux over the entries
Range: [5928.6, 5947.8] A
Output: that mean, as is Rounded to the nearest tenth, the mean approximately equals 17.7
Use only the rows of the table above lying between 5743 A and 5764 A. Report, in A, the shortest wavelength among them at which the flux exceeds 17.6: 5744.53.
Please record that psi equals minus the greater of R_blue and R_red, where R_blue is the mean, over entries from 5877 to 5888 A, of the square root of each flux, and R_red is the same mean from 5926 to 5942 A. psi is -4.18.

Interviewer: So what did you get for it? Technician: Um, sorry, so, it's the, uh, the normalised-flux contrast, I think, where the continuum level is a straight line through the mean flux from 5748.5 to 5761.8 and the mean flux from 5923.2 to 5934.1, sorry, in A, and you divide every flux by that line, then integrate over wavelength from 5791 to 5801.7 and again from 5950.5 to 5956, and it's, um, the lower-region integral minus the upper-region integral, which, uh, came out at 4.9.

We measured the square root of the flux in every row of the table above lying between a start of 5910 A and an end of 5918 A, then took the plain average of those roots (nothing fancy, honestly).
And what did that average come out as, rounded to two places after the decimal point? 4.16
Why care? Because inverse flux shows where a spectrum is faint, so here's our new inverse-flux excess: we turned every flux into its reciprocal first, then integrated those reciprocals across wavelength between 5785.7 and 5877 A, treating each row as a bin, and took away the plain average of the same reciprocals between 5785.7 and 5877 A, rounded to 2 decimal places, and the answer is 5.01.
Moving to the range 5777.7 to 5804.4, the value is 1.46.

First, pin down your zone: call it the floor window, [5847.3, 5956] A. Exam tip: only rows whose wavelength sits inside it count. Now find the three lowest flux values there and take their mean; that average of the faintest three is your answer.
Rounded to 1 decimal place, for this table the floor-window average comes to 7.5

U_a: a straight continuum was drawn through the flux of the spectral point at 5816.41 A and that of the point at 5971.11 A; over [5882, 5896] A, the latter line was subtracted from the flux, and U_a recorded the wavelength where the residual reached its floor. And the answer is 5891.89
